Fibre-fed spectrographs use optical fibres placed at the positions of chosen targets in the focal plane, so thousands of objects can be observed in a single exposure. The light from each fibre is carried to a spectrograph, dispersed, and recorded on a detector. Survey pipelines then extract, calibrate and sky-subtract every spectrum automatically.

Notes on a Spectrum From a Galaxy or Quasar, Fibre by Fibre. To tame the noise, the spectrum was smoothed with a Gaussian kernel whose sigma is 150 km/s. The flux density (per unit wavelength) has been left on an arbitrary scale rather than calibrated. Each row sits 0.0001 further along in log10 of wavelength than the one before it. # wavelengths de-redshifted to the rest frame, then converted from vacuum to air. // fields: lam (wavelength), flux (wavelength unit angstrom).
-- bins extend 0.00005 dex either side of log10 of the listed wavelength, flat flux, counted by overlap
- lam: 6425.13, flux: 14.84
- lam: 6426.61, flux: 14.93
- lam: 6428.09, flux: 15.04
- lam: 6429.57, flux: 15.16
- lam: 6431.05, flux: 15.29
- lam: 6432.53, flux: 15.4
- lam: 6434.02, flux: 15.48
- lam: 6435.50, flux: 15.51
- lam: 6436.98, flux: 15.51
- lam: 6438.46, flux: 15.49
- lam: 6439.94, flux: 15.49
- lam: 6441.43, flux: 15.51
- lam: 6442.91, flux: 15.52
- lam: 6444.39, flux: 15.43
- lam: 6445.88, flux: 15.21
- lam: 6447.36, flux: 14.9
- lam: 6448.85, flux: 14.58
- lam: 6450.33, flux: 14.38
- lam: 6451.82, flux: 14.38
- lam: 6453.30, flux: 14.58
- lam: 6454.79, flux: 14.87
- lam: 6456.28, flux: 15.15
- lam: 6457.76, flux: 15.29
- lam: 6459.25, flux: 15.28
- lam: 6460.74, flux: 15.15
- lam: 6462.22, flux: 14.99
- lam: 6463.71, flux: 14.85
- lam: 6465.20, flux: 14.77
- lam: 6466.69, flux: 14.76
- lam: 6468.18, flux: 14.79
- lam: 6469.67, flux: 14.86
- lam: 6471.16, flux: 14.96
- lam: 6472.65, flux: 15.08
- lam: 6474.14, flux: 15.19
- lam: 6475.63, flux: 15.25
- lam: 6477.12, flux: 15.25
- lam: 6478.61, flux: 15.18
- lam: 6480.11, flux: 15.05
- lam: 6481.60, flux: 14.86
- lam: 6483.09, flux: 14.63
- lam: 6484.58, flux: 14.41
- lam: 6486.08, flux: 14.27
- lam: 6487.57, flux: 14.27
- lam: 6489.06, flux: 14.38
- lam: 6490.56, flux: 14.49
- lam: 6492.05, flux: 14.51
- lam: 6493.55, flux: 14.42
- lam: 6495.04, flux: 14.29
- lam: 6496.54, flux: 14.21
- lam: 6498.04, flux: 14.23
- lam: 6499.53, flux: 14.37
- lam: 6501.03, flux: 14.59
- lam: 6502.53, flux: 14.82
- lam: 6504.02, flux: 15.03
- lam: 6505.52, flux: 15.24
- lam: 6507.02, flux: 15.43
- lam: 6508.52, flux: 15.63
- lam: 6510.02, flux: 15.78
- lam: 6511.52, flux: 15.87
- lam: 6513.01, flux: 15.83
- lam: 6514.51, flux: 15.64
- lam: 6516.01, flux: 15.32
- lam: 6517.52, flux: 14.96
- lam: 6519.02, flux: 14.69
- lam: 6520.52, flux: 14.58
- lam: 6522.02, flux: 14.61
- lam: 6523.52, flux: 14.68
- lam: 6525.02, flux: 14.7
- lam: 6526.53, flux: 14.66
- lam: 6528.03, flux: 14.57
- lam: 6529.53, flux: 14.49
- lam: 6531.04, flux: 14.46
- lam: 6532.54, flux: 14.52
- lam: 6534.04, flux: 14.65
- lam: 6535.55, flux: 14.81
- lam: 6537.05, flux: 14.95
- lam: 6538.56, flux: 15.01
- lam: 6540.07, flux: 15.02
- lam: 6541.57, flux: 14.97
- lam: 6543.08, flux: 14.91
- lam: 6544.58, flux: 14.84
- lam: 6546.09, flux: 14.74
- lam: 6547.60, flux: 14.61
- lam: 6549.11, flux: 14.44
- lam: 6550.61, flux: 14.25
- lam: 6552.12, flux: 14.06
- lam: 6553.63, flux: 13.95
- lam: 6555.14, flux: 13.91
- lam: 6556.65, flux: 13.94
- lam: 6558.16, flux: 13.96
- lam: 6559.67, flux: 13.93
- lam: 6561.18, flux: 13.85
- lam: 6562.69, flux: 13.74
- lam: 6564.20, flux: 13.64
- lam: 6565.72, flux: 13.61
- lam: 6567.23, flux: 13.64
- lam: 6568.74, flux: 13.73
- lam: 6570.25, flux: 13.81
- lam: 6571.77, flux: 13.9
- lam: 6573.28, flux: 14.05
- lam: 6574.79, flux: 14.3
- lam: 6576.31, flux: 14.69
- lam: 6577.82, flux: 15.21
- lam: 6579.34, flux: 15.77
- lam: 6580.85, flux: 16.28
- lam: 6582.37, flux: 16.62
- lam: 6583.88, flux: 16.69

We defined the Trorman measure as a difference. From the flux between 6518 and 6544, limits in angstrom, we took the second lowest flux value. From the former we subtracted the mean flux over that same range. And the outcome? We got -0.2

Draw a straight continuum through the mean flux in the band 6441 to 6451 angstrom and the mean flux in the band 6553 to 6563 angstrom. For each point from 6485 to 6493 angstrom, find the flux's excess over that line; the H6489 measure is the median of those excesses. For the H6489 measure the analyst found -0.24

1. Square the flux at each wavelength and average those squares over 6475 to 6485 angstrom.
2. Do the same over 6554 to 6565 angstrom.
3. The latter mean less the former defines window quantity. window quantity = -32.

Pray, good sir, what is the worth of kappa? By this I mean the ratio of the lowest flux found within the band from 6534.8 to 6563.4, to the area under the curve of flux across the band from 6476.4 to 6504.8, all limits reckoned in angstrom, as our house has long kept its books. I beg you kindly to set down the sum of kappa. 0.0332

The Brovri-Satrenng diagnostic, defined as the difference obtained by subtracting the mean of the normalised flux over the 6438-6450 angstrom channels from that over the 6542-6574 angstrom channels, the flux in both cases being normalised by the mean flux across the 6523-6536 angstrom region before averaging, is -0.08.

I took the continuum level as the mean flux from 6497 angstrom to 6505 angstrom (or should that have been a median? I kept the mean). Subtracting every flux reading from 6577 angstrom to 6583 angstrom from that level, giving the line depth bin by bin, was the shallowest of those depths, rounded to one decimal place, -2.0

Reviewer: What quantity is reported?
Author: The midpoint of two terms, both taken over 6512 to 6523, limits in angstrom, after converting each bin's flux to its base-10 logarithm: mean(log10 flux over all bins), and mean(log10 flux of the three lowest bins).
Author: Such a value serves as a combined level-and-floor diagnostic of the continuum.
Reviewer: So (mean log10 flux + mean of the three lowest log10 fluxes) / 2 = 1.17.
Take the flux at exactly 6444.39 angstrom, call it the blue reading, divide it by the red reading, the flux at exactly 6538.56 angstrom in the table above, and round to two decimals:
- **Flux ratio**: 1.03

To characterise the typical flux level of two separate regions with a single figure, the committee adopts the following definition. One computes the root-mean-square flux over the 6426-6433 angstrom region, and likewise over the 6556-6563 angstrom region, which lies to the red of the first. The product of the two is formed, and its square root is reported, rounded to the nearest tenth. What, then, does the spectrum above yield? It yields 14.5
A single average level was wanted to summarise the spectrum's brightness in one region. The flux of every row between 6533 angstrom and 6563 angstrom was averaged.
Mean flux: 14.4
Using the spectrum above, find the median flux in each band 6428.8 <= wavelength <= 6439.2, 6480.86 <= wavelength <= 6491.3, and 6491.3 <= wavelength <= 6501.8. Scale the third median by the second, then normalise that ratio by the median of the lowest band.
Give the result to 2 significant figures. 0.064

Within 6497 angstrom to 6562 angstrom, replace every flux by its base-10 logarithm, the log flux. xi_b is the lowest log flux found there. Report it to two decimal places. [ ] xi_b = 1.14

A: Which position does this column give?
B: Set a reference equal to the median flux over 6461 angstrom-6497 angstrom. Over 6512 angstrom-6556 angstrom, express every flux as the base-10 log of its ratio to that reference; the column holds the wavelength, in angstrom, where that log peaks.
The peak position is 6513.01 angstrom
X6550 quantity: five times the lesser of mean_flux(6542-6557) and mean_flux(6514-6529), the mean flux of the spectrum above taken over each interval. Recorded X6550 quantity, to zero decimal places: 72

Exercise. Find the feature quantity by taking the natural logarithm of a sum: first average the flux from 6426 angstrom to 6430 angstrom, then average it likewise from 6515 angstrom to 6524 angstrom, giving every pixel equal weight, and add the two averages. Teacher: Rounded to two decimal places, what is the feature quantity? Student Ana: 3.40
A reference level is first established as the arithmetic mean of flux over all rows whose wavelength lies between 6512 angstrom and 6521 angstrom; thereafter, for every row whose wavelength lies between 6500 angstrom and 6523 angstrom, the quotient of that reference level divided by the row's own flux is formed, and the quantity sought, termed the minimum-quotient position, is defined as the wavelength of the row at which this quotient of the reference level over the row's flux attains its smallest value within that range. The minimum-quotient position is 6511.52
